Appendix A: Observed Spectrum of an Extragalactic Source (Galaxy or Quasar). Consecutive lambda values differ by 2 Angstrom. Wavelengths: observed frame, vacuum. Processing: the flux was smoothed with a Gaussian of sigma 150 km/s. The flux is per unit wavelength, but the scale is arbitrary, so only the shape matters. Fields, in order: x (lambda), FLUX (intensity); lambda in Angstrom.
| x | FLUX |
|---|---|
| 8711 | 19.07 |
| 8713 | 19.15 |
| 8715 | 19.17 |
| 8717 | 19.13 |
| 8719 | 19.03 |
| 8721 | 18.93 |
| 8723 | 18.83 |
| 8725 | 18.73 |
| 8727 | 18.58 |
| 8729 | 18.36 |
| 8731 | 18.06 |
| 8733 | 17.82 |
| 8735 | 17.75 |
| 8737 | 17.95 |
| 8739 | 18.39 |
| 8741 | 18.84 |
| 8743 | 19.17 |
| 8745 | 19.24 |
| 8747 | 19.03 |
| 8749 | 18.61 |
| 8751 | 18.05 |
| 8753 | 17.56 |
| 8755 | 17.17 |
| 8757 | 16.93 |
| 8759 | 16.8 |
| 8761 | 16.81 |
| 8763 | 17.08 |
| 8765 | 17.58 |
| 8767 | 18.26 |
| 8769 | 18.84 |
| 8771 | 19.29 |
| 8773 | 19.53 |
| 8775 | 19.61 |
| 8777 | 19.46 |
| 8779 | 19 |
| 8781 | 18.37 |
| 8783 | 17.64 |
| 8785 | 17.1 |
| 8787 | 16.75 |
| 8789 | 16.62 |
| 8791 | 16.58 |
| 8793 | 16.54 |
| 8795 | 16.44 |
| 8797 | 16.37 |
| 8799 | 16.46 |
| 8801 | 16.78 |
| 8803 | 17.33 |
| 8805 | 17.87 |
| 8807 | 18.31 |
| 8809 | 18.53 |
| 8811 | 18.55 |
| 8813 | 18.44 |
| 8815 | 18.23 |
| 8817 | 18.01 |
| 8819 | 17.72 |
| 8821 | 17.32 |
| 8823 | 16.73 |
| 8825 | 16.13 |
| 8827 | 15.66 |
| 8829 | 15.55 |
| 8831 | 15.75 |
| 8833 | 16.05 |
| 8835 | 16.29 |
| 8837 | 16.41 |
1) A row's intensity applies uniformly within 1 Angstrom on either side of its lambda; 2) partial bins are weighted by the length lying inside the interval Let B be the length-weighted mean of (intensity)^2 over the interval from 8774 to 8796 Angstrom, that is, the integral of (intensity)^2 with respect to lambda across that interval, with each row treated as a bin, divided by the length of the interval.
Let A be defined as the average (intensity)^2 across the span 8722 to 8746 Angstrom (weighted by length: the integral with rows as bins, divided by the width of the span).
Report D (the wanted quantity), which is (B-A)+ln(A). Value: -23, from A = 342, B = 313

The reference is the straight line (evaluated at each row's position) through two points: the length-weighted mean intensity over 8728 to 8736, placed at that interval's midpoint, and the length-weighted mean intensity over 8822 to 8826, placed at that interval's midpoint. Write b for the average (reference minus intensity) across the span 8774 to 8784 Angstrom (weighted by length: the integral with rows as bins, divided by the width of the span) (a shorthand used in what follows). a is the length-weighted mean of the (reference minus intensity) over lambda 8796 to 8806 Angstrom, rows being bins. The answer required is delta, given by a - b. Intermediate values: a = -0.1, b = -1.6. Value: 1.5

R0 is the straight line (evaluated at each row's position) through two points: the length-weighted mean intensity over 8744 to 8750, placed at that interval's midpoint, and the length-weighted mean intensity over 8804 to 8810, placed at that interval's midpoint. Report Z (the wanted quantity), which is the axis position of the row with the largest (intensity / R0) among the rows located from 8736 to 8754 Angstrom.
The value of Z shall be 8745 Angstrom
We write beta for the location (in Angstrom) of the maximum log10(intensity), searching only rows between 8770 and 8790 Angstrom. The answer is 8775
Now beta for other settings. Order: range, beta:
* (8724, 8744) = 8743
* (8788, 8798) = 8789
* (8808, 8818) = 8811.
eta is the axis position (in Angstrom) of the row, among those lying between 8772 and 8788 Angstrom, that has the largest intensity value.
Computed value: 8775 Angstrom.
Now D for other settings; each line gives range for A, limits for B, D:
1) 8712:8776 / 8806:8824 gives -9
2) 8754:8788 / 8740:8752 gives 35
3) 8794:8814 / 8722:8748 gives 42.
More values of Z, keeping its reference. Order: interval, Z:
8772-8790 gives 8775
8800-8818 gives 8811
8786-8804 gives 8803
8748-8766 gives 8749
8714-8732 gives 8715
